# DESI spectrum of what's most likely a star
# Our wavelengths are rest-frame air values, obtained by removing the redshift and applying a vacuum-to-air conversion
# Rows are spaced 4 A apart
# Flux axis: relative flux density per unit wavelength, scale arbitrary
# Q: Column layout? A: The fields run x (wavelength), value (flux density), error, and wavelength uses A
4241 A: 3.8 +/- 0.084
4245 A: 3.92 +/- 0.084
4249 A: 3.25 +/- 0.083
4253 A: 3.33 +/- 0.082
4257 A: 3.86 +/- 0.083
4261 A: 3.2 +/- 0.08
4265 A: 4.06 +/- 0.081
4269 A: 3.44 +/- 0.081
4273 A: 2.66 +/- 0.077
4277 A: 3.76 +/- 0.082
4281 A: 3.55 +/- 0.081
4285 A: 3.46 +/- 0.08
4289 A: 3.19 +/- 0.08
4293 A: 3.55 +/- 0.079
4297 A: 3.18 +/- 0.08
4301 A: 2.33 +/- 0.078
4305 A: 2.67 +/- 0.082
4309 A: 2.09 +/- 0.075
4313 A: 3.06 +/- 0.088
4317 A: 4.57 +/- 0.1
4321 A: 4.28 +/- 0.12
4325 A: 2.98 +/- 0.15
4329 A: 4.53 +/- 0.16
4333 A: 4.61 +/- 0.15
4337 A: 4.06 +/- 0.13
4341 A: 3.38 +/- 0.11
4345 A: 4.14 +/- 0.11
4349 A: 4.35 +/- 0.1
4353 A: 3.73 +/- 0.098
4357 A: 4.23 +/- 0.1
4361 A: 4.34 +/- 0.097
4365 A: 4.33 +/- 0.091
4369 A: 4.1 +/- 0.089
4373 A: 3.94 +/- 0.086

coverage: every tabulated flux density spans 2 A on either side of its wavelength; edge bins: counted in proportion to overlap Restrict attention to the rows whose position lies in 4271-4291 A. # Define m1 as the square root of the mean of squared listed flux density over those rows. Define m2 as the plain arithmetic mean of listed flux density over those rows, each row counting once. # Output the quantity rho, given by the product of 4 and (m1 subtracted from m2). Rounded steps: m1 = 3.3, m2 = 3.3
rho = -0.086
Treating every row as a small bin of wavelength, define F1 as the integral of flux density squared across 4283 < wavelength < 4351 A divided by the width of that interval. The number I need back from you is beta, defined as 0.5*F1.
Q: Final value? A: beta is 6.62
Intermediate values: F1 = 13.2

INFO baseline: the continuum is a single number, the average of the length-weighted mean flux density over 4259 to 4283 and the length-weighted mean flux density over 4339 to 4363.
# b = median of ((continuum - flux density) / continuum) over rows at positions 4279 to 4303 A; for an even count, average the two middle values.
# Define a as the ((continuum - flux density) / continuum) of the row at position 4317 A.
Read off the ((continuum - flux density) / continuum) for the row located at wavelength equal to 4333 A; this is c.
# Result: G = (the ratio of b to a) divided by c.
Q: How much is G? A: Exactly 2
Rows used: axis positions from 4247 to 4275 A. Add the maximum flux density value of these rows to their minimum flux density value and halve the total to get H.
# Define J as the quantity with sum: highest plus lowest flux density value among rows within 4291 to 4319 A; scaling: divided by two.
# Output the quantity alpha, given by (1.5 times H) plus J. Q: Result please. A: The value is 8.4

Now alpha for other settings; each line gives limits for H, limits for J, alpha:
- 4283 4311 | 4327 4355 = 8.2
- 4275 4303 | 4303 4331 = 7.9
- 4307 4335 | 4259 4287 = 8.4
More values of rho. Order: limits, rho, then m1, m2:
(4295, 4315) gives -0.129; 2.7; 2.7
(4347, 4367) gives -0.027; 4.2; 4.2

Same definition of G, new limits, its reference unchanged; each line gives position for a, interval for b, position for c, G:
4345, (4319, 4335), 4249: 13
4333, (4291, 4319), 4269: -10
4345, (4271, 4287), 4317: 3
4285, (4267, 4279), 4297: 7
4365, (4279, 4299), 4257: 14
